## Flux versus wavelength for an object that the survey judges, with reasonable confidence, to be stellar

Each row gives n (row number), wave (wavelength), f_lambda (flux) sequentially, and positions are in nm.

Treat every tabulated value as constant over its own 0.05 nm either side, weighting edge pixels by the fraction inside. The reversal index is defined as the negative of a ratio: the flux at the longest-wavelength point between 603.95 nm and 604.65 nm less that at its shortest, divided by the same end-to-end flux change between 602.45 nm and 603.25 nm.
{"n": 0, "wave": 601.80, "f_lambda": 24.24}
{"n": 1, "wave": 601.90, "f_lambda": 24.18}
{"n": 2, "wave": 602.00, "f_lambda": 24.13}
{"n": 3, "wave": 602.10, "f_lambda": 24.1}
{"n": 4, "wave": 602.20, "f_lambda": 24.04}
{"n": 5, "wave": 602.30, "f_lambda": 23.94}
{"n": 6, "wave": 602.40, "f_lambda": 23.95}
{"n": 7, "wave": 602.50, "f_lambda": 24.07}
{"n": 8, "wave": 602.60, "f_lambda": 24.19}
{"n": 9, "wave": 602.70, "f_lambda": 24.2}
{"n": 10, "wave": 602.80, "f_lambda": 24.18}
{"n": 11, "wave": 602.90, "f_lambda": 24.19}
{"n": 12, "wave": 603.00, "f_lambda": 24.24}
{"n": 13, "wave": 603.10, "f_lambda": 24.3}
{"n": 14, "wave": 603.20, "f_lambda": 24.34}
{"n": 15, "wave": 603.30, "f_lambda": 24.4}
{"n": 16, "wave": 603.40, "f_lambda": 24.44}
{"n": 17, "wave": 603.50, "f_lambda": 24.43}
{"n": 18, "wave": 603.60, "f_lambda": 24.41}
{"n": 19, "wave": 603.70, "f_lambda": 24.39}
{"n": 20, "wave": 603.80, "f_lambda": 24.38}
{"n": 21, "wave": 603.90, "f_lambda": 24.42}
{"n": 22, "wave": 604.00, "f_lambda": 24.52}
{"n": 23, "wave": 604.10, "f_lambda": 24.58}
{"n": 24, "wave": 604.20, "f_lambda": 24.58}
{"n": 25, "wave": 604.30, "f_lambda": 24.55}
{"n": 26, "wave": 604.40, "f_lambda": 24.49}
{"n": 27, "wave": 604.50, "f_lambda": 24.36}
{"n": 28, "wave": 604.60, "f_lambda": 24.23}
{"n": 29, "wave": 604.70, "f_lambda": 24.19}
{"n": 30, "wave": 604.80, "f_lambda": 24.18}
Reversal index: 1.1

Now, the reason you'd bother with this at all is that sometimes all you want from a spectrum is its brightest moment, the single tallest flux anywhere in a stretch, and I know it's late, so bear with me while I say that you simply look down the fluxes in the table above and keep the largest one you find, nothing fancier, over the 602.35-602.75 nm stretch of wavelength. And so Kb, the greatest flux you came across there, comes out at 24.2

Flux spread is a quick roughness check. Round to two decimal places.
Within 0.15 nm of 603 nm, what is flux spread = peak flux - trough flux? 0.11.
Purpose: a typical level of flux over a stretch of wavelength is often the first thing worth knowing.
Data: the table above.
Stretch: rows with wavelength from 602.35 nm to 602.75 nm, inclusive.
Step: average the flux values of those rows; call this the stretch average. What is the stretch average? 24.1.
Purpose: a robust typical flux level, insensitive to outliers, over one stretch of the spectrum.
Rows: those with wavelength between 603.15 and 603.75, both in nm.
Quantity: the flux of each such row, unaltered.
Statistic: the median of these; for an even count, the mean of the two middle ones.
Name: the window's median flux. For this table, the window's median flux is 24.4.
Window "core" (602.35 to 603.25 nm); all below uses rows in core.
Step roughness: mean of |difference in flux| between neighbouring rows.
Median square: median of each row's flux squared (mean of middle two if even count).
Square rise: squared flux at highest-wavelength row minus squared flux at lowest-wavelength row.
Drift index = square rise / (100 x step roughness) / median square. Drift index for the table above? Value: 0.0060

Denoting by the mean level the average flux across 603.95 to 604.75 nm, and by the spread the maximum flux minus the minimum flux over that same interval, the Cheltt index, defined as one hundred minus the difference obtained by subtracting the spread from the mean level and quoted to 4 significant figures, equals 75.95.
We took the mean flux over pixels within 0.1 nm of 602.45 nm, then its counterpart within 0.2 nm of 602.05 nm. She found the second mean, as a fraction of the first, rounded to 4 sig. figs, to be 1.004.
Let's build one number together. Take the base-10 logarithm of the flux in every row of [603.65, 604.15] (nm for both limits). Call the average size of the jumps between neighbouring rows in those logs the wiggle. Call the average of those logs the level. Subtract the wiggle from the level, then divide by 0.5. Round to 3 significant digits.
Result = 2.77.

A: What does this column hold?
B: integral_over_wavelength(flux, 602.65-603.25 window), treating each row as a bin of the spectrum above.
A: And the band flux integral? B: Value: 14.5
